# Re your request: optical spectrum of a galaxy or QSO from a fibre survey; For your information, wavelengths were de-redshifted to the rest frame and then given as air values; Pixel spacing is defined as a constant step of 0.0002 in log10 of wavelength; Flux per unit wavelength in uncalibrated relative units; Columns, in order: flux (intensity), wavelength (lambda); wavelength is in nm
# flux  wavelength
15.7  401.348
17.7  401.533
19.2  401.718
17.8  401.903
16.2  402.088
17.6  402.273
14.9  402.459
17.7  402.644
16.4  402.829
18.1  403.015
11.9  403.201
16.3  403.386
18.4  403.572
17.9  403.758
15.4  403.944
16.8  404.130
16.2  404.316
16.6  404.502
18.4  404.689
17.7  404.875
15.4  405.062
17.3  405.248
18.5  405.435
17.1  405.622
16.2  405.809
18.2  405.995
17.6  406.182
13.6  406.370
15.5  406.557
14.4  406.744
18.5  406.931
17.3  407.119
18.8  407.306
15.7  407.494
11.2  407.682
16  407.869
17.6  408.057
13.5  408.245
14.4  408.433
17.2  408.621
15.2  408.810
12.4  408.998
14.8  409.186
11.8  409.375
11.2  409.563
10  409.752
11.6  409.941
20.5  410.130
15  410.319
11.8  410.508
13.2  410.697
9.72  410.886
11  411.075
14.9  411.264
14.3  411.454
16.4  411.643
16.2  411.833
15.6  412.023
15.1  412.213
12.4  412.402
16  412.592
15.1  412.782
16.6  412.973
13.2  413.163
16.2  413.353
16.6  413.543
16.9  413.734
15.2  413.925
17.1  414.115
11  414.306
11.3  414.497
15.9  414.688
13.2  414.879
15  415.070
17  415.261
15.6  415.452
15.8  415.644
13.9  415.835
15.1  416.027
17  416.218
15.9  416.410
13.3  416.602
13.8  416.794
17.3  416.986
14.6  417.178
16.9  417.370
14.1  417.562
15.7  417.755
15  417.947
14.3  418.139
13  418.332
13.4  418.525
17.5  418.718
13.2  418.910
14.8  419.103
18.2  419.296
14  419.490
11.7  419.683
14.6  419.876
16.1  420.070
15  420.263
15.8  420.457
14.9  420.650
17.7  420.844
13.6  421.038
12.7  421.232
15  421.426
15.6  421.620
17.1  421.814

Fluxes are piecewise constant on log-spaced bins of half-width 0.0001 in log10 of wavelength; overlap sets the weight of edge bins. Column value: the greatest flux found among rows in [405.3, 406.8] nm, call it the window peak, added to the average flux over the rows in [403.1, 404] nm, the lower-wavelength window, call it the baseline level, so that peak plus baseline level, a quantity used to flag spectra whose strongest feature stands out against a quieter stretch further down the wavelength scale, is 34.5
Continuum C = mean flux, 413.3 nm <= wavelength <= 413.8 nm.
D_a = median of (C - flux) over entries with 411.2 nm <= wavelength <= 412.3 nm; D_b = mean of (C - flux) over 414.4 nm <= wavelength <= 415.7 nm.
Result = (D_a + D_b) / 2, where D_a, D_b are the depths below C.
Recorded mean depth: 1.5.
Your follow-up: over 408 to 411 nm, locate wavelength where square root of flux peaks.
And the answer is 410.130 nm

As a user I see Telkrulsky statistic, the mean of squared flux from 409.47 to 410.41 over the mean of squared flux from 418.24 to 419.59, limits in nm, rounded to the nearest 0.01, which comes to 0.89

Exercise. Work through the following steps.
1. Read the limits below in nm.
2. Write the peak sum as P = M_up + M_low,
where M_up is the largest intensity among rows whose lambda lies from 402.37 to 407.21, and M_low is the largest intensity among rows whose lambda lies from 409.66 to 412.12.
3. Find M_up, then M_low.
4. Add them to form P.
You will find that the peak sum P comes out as 39.0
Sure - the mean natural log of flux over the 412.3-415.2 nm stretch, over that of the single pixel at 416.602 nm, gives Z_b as 1.04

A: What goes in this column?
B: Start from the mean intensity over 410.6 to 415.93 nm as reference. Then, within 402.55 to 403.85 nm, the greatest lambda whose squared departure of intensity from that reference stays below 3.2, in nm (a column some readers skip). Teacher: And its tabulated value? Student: 403.386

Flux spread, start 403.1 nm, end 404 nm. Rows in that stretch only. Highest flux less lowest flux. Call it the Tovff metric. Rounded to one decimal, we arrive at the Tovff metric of 6.5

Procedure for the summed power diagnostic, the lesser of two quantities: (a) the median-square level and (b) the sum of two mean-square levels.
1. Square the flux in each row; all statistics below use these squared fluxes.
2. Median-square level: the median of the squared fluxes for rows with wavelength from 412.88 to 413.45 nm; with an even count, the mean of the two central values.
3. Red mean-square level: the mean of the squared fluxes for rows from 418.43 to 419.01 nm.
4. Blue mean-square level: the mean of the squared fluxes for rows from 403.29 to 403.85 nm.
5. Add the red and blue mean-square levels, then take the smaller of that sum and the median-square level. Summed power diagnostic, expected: 262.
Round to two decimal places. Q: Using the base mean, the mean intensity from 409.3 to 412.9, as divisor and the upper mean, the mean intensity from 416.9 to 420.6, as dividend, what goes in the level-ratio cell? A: 1.09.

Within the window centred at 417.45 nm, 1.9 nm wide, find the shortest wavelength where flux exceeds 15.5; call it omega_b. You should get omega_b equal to 416.986 nm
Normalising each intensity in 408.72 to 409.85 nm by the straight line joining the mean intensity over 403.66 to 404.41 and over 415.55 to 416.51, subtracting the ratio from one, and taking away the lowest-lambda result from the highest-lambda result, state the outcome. 0.3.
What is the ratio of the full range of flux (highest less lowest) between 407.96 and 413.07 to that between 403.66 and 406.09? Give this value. 3.5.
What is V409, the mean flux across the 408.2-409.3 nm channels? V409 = 14.6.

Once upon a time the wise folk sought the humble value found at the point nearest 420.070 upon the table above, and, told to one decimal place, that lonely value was 16.1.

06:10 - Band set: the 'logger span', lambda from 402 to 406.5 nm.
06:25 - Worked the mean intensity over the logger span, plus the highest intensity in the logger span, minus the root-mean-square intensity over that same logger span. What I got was 18.4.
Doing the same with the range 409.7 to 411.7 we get 20.2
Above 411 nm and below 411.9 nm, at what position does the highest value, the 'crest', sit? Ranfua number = 411.643 nm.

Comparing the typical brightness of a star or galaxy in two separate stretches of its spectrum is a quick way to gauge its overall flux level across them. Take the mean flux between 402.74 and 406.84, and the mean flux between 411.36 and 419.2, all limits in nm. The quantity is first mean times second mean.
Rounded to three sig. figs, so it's 249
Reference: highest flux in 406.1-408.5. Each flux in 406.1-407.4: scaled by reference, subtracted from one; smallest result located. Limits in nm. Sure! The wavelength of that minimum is 407.306 nm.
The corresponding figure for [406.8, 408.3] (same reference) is 407.306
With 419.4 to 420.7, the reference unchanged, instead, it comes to 420.070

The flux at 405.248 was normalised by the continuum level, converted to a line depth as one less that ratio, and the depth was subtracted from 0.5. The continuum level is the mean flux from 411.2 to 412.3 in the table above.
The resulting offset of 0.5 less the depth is 0.62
